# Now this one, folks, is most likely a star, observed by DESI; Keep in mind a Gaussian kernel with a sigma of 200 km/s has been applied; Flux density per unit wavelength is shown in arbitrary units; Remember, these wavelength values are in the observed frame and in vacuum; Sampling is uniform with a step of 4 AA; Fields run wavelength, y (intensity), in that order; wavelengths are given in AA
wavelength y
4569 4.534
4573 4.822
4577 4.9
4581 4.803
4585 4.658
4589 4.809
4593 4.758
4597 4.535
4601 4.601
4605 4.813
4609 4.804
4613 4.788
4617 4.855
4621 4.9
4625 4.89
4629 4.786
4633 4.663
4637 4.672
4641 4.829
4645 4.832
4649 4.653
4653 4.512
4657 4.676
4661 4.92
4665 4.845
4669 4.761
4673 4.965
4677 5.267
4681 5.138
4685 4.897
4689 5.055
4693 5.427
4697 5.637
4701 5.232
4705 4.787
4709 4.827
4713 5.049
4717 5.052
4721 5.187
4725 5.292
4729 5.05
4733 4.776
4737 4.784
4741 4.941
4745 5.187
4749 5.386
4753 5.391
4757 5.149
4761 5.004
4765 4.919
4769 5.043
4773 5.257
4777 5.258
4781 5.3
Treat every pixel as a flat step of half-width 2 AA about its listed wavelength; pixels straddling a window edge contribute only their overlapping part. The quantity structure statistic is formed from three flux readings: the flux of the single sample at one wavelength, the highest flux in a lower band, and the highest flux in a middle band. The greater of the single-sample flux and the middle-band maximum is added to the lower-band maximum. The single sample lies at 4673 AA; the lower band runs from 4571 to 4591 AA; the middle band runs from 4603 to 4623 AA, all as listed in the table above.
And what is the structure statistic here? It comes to 9.9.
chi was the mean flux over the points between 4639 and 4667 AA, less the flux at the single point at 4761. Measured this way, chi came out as -0.3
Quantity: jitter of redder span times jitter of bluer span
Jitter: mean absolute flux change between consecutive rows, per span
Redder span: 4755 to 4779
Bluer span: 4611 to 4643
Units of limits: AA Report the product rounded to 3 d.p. 0.008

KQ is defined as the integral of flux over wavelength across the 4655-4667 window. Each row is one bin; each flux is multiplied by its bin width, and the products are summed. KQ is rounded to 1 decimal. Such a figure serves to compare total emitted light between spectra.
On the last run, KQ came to 57.8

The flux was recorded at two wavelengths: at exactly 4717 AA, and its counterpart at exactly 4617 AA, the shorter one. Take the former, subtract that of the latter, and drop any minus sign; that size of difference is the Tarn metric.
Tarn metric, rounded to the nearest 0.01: 0.20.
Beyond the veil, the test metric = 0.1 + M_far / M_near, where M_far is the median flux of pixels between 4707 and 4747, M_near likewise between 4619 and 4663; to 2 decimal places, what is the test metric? 1.16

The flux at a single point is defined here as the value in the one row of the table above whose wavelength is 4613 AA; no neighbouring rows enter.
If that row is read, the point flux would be 4.788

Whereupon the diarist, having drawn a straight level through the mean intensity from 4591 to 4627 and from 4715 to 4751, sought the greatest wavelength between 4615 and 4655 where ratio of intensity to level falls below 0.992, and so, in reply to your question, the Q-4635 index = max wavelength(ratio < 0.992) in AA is 4653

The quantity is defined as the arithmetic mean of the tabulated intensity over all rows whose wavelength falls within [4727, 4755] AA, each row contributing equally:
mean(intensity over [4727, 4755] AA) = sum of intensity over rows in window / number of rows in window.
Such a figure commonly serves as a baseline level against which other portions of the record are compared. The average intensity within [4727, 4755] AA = 5.1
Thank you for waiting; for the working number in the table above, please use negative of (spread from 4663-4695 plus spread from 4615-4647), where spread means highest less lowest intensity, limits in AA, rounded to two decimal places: -0.90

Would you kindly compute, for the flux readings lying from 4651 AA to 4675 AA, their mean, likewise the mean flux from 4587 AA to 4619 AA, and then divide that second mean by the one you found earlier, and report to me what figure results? 0.993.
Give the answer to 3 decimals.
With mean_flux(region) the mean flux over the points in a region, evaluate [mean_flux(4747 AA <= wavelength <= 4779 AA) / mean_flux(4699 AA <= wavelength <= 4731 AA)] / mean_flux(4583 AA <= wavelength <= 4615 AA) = 0.217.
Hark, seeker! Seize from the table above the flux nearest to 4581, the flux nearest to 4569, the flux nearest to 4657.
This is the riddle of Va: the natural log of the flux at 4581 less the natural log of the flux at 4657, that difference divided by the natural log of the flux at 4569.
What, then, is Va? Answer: 0.02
